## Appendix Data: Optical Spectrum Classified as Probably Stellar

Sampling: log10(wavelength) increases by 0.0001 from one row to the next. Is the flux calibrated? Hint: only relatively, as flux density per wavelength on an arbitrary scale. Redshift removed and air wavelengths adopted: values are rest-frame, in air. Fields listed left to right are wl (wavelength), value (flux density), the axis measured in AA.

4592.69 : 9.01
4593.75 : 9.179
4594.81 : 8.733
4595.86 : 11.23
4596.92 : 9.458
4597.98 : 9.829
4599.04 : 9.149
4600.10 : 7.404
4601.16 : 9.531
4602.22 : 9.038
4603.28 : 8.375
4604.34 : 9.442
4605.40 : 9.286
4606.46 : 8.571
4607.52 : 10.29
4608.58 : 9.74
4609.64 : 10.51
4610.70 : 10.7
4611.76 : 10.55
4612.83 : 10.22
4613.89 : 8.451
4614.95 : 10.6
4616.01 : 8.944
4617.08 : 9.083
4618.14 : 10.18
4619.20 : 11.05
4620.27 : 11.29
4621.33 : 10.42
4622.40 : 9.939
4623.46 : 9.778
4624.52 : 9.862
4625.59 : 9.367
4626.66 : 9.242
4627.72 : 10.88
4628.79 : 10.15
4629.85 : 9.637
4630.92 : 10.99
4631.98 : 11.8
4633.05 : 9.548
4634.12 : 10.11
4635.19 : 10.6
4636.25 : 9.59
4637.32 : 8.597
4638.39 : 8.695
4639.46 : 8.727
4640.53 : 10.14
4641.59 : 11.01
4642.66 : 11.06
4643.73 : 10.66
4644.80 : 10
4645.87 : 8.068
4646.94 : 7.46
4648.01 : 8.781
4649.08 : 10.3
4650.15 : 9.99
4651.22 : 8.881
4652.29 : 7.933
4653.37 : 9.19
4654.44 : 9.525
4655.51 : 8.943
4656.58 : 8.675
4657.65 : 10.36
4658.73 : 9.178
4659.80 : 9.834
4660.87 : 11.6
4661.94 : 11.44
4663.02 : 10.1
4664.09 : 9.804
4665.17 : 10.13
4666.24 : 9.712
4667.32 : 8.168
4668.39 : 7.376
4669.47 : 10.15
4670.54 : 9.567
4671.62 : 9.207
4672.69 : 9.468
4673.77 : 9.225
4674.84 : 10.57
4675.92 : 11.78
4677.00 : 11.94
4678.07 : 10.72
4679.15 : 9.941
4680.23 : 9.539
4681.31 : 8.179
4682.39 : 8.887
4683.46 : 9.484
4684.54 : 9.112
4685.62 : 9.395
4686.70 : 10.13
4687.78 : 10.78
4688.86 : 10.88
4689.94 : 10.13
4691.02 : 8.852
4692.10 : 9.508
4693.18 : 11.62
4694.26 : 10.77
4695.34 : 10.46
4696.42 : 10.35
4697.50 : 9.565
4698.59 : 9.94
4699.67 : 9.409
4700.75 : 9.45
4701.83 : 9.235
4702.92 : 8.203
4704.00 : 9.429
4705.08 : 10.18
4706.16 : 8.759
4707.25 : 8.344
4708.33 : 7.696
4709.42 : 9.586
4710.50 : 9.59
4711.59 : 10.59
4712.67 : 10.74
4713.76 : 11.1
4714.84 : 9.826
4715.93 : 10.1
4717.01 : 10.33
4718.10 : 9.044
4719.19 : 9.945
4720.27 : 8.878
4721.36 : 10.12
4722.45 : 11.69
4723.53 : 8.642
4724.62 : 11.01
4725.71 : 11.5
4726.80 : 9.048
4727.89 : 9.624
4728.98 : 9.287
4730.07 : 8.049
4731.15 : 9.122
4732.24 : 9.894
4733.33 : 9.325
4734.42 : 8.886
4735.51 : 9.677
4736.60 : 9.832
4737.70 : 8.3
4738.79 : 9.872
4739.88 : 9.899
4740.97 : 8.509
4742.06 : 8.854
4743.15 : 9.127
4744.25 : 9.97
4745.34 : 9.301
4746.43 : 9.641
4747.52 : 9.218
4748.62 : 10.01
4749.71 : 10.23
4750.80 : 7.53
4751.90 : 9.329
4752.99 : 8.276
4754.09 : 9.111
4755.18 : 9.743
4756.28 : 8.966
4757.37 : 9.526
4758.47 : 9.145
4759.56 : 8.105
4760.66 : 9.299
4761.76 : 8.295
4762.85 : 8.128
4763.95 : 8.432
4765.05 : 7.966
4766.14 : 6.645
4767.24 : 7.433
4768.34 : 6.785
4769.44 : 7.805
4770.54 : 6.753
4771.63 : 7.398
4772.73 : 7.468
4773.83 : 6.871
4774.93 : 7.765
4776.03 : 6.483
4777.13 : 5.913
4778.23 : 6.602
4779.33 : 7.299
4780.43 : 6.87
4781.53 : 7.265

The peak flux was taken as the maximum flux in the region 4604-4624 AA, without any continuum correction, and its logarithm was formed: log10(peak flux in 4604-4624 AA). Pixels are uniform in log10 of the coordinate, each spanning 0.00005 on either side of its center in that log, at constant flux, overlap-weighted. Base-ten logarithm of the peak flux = 1.05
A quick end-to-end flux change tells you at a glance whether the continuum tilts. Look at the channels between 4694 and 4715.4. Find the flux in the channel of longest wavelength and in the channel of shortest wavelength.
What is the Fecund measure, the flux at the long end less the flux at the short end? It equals -0.9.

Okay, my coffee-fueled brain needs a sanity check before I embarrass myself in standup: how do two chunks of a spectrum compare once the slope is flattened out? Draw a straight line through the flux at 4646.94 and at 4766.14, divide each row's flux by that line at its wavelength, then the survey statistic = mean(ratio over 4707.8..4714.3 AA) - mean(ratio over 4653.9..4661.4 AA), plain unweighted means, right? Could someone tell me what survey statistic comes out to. 0.09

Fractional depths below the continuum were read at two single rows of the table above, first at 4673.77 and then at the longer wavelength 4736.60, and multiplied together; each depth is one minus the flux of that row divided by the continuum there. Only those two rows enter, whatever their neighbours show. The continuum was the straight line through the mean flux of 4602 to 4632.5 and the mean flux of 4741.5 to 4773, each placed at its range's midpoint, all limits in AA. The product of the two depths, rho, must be 0.00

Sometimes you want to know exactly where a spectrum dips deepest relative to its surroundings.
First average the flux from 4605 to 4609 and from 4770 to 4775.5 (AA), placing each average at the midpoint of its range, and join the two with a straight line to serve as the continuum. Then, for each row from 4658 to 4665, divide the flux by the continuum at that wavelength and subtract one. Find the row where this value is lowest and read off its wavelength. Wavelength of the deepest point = 4658.73 AA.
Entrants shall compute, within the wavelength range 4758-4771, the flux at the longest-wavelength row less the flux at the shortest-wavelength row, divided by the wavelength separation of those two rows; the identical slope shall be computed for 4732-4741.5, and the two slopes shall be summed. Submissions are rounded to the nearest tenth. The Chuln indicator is -0.4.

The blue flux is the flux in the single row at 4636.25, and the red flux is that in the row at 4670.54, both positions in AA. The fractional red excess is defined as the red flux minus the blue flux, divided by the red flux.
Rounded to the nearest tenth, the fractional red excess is 0.0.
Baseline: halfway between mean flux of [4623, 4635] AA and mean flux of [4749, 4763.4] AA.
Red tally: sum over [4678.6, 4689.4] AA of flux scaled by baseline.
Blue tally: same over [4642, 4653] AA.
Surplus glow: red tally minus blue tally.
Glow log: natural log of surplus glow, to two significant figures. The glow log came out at -1.1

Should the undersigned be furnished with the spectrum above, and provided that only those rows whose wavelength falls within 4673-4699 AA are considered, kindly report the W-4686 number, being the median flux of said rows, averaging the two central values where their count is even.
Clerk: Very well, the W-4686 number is 10.0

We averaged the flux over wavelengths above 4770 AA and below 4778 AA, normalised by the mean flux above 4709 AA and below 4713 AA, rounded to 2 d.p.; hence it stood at 0.69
